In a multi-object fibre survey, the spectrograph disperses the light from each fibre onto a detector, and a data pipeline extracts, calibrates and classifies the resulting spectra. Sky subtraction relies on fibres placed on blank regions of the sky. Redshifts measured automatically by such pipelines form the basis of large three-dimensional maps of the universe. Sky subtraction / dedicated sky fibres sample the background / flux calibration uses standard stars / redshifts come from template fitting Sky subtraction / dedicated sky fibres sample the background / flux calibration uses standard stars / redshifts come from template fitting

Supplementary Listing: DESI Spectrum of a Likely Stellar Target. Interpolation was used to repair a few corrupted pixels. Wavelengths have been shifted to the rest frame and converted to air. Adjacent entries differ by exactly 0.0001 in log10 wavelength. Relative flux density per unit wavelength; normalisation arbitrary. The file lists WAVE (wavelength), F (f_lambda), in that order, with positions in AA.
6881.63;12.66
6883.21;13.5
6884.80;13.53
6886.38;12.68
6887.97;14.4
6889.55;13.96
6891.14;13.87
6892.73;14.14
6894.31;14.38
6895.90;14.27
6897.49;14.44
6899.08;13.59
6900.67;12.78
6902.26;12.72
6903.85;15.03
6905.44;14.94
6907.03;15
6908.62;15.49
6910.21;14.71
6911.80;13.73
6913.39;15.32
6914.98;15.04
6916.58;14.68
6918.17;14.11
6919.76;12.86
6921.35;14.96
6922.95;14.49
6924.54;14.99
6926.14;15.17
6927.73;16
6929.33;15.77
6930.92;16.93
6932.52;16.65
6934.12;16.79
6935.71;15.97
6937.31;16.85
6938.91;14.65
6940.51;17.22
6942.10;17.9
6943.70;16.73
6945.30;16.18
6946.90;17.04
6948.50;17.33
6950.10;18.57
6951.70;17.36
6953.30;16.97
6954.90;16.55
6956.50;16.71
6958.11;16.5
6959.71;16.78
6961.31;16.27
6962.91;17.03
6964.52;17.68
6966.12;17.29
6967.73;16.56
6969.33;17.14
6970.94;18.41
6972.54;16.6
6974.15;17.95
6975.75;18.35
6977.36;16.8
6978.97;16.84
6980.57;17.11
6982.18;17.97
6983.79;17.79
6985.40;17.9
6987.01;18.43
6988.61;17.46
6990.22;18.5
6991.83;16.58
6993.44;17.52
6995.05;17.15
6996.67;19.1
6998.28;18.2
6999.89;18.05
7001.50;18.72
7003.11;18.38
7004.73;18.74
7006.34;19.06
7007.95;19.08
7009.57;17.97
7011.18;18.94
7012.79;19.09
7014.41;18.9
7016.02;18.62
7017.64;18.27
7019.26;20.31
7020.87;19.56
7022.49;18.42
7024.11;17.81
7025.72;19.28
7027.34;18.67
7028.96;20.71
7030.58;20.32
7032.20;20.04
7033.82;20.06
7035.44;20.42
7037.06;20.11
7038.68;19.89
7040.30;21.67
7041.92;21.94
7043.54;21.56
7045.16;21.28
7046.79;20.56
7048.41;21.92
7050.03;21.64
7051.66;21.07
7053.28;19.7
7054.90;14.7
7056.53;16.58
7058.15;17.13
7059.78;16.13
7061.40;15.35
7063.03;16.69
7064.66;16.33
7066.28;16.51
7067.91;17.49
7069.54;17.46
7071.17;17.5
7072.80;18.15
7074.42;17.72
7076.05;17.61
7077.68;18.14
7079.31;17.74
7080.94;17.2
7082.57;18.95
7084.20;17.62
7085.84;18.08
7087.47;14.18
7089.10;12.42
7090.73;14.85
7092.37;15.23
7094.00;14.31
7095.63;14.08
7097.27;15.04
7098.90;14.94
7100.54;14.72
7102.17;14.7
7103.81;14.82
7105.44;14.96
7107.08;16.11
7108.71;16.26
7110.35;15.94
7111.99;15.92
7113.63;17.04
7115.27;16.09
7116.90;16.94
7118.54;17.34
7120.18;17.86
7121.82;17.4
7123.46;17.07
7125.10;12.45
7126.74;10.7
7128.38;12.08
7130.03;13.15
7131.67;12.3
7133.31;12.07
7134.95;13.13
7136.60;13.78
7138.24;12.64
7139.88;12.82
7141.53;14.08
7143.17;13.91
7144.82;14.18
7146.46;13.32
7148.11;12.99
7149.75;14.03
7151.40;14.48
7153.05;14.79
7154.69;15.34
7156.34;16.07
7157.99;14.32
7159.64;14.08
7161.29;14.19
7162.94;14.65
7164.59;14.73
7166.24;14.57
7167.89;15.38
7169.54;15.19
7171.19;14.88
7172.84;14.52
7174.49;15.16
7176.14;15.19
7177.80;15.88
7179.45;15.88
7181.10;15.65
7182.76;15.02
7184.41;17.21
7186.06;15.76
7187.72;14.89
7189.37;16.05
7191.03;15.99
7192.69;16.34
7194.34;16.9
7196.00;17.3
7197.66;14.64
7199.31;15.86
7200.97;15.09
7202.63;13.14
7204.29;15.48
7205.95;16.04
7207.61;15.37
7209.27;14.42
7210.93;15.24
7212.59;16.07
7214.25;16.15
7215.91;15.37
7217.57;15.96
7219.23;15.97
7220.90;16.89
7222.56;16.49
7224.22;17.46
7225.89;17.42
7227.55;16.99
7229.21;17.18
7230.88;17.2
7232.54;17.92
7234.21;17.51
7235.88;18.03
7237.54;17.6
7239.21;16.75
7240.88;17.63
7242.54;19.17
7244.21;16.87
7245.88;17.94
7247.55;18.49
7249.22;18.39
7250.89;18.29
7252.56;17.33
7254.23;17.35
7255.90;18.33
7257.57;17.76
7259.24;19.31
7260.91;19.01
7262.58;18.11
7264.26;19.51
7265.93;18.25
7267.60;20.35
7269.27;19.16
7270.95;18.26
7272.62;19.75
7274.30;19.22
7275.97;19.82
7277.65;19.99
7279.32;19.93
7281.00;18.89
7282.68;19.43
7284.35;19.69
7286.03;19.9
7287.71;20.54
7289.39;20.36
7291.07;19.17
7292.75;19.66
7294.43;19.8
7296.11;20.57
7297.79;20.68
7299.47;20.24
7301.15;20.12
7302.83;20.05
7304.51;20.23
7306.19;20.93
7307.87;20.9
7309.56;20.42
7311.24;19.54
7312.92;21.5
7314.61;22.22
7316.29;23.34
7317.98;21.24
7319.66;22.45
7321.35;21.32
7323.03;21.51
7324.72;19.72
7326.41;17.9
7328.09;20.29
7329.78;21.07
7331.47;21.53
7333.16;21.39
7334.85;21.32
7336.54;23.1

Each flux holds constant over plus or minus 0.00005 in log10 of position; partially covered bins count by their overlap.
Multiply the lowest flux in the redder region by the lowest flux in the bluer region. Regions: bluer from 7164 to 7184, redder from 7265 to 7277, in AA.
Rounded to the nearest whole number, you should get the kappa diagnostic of 265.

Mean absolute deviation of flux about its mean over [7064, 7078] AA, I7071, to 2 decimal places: 0.45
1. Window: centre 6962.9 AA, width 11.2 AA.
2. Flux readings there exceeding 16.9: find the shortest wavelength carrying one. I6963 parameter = 6962.91 AA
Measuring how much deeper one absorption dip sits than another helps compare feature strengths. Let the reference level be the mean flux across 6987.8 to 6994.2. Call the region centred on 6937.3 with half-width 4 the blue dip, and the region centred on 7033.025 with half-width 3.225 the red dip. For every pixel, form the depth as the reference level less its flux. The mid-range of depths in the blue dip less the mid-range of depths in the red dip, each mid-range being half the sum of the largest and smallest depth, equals 4.3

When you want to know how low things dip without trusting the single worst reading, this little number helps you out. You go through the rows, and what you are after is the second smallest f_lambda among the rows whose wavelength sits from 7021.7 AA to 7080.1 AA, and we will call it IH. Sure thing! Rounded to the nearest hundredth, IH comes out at 15.35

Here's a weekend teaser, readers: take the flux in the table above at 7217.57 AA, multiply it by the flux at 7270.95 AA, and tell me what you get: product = 291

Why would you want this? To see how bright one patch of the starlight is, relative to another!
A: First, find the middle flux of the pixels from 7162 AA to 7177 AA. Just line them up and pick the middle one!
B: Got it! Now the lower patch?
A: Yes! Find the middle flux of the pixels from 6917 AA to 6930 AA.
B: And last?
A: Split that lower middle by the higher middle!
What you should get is 1.01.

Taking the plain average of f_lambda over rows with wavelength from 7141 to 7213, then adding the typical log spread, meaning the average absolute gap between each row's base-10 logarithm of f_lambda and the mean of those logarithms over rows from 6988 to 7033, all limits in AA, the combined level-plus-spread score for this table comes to 15.1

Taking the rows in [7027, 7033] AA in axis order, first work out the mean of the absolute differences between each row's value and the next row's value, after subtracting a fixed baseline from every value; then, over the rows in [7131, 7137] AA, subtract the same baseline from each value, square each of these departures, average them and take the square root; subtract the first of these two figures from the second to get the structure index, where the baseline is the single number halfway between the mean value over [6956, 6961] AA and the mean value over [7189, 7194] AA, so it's 2.7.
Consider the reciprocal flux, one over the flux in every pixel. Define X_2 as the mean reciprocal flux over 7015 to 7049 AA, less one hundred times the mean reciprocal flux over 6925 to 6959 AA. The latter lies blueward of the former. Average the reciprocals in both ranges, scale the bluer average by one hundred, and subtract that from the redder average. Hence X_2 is -6.0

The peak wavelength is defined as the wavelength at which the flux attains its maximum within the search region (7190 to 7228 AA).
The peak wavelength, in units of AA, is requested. 7224.22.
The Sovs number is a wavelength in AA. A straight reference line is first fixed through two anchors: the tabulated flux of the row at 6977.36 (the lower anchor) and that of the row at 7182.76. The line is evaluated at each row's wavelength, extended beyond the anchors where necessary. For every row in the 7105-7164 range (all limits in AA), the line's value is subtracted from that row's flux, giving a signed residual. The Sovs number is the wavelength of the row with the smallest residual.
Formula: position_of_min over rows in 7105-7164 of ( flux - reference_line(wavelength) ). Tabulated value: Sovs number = 7126.74 AA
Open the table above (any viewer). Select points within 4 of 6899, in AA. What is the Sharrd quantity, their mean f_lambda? 13.6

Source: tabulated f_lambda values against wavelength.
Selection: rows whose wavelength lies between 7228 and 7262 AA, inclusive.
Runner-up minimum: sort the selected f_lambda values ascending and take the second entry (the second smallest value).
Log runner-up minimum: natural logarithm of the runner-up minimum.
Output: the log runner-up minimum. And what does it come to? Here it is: 2.83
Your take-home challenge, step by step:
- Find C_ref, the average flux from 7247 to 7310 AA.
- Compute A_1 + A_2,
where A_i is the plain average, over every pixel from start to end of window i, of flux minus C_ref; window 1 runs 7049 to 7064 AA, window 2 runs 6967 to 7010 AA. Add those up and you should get -3.3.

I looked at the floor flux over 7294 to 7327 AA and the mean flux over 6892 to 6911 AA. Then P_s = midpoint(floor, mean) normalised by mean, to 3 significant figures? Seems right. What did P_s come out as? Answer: 1.13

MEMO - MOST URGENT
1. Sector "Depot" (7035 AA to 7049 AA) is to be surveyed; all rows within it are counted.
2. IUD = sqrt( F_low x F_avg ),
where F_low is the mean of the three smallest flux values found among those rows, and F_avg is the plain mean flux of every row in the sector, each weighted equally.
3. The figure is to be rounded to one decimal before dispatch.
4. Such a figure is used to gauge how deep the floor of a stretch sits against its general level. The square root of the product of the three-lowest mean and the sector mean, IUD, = 20.6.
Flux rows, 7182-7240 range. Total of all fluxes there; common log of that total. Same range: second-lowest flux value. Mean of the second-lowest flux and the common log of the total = 8.6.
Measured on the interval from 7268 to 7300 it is 10.7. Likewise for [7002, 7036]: 10.3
